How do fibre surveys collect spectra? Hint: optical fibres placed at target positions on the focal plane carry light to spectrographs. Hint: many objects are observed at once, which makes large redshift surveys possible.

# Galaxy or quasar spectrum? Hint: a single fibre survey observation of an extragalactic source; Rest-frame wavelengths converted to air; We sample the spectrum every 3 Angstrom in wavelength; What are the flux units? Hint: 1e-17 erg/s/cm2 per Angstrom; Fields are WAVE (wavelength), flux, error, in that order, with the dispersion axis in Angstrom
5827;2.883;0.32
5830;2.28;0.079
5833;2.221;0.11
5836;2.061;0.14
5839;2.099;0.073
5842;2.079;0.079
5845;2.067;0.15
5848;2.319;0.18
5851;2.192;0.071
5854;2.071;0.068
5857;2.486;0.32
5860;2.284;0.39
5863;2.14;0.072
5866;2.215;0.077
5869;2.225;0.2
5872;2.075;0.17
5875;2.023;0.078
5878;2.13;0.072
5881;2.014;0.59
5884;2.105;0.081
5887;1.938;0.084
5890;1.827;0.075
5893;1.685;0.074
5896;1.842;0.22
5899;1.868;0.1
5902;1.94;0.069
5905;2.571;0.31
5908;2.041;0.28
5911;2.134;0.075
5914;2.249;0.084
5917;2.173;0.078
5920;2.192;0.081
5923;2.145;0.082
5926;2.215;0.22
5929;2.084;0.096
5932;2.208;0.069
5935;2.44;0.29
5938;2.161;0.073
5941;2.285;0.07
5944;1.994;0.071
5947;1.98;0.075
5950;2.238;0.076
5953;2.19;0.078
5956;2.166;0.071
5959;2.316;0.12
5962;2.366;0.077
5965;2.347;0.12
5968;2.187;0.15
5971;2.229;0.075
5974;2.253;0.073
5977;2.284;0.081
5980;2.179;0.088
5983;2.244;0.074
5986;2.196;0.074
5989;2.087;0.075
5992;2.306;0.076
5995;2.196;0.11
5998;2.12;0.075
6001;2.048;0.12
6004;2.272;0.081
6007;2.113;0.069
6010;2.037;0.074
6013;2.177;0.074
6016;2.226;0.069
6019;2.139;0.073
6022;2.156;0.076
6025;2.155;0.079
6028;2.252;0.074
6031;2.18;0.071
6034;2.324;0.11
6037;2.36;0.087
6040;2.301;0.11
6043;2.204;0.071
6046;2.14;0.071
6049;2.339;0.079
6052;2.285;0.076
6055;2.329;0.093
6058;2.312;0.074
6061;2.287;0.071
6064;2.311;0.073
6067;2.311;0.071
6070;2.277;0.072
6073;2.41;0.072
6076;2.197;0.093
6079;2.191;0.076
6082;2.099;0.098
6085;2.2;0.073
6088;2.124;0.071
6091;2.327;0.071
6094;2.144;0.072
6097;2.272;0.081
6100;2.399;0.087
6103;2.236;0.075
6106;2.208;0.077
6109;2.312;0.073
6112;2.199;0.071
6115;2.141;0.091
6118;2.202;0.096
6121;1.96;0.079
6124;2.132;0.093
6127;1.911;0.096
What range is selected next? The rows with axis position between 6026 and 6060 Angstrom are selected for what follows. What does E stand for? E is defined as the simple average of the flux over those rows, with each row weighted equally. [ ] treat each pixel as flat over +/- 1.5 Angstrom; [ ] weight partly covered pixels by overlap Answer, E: 2.28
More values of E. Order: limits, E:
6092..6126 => 2.20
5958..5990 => 2.24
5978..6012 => 2.16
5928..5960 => 2.19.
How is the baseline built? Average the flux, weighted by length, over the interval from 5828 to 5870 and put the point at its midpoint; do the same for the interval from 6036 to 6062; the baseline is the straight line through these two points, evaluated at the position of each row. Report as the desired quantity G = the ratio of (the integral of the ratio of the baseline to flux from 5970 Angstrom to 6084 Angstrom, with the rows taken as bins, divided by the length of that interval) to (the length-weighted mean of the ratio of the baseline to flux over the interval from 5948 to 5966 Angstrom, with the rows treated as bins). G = 1.03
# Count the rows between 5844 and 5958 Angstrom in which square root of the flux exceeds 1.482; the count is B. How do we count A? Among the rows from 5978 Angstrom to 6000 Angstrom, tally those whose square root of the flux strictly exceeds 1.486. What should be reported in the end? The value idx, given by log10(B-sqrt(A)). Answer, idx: 1.02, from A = 2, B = 12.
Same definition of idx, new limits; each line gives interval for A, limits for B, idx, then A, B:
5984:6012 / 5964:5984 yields 0.55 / 2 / 5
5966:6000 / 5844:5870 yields 0.44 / 5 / 5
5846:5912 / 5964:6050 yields 1.06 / 6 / 14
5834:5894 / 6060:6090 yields 0.68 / 5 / 7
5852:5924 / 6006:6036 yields -0.26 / 6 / 3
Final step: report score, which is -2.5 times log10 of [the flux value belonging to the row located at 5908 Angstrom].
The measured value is -0.77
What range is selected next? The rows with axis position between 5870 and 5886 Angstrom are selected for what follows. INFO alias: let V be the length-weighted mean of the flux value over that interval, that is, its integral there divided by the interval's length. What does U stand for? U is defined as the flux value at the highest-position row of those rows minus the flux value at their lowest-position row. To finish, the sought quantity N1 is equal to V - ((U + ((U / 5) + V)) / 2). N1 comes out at 1.02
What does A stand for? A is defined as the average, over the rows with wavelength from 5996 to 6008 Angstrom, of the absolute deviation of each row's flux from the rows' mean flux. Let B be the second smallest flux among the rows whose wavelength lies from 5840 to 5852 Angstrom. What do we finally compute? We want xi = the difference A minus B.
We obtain -2.01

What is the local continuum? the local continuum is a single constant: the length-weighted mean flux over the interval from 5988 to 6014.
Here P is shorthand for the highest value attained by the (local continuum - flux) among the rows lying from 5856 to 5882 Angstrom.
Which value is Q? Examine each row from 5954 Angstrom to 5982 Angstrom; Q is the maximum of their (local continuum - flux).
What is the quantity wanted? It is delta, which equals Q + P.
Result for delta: 0.12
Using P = 0.14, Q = -0.01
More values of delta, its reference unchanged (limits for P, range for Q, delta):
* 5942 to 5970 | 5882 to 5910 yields 0.64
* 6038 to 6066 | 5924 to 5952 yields 0.18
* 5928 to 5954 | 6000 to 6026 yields 0.29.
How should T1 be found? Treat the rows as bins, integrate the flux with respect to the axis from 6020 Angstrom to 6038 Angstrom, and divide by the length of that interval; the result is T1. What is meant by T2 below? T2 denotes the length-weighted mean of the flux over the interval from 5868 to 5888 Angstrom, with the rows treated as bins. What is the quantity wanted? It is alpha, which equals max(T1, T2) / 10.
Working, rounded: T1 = 2.23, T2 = 2.07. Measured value 0.223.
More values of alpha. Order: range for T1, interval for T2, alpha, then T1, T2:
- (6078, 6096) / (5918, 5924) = 0.218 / 2.18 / 2.17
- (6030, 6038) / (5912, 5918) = 0.229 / 2.29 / 2.21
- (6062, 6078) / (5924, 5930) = 0.230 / 2.30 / 2.15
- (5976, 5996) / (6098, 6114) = 0.227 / 2.21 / 2.27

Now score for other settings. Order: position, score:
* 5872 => -0.79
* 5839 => -0.81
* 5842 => -0.79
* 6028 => -0.88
